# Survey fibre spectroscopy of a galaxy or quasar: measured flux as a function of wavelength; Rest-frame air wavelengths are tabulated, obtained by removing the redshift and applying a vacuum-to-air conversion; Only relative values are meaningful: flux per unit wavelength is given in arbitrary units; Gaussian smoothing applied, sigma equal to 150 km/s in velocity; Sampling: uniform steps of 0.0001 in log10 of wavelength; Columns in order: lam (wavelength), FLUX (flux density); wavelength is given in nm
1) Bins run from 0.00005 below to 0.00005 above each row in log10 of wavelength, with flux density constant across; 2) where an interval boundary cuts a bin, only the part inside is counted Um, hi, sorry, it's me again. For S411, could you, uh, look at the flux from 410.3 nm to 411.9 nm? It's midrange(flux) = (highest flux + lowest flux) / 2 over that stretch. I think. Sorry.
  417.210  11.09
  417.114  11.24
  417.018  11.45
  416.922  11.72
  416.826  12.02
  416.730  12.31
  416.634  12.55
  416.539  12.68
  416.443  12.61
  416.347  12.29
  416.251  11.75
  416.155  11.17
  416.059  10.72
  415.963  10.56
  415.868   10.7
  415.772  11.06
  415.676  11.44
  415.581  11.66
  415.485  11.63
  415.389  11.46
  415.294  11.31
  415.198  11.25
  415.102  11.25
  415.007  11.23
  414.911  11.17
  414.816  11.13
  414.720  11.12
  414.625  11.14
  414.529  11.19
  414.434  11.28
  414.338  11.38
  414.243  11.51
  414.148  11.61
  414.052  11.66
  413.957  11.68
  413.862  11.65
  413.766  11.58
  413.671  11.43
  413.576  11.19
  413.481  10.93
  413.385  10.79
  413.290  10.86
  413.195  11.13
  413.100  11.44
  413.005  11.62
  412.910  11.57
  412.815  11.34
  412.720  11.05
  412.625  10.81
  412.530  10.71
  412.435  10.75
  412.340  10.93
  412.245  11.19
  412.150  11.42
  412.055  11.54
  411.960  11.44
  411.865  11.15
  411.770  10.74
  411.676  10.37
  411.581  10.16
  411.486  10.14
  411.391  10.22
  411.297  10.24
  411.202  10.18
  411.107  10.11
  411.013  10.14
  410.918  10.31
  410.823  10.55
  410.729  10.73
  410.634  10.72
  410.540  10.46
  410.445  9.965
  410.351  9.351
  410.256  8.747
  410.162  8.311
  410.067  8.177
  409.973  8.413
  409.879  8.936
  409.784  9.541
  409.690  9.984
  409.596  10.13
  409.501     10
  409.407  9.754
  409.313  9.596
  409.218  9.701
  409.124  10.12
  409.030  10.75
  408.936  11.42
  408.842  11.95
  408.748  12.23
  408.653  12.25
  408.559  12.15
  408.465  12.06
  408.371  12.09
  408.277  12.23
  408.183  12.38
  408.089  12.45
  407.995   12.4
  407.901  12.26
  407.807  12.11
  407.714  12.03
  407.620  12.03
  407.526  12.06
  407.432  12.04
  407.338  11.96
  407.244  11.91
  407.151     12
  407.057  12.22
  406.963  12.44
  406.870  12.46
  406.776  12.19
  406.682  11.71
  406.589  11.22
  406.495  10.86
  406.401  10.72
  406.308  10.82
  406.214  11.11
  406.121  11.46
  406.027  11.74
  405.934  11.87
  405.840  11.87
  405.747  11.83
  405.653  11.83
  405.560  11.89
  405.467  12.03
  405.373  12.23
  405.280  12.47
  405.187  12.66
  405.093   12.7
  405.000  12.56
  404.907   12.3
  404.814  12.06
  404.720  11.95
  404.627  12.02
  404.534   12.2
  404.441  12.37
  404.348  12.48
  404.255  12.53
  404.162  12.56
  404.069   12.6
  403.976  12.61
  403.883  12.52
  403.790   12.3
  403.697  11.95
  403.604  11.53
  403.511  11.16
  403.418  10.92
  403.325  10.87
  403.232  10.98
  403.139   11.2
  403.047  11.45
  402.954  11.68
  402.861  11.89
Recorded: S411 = 10.3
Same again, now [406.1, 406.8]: 11.5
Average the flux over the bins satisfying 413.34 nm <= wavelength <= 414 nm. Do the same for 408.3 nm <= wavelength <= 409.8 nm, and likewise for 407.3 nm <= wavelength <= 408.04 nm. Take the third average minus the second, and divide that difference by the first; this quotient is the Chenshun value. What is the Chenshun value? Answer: 0.11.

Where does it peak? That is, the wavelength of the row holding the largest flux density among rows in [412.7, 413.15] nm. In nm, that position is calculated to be 413.005 nm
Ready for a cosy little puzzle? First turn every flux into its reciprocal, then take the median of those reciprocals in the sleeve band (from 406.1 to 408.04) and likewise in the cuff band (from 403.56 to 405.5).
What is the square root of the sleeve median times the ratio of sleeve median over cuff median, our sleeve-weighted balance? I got 0.292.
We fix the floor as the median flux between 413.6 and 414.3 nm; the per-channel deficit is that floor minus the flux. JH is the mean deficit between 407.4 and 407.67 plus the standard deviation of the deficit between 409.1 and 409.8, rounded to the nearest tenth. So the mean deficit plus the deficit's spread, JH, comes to -0.2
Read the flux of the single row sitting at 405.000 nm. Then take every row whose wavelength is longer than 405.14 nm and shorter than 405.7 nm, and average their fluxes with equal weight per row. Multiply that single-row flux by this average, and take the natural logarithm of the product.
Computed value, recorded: 5.03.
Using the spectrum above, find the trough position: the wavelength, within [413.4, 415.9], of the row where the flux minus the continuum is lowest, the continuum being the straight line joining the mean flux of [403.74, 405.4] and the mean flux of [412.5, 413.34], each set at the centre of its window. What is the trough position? 413.481 nm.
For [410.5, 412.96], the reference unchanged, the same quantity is 411.107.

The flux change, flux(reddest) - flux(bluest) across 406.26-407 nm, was 1.6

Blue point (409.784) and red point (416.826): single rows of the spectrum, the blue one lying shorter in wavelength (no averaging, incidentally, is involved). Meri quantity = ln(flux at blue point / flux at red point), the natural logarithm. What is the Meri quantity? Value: -0.23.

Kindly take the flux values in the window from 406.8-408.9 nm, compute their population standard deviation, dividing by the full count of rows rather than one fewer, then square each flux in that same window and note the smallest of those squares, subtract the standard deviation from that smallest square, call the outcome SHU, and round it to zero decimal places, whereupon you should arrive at 142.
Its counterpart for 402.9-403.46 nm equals 118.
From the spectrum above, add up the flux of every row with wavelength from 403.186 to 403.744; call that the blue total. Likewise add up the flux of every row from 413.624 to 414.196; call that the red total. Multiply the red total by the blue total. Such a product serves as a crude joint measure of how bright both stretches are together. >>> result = 4692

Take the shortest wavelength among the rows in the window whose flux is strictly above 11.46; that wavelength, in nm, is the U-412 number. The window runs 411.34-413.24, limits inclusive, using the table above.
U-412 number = 412.055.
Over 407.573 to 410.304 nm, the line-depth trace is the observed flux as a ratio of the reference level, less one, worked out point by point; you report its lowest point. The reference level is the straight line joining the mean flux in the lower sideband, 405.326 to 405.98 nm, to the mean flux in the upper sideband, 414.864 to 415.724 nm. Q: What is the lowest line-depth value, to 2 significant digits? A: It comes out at -0.30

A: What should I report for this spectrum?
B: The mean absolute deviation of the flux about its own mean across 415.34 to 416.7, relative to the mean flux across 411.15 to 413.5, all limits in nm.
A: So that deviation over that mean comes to 0.053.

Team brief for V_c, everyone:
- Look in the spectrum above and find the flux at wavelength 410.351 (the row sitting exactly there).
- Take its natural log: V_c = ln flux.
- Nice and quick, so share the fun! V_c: 2.24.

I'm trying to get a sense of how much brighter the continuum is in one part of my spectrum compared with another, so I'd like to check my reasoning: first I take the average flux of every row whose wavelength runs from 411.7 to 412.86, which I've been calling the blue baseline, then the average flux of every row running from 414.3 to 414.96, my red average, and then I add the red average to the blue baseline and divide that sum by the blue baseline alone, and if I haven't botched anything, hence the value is 2.01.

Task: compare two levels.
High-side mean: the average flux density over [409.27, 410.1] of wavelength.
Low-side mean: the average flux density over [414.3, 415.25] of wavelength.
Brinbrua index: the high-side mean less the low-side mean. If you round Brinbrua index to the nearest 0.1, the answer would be -1.8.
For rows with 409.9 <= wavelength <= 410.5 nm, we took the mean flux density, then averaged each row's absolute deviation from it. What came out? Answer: 0.55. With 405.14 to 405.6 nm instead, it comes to 0.25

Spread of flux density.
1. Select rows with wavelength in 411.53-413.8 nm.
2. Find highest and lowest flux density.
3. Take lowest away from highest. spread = 1.5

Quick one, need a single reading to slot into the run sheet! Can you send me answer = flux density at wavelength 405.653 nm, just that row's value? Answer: 11.83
